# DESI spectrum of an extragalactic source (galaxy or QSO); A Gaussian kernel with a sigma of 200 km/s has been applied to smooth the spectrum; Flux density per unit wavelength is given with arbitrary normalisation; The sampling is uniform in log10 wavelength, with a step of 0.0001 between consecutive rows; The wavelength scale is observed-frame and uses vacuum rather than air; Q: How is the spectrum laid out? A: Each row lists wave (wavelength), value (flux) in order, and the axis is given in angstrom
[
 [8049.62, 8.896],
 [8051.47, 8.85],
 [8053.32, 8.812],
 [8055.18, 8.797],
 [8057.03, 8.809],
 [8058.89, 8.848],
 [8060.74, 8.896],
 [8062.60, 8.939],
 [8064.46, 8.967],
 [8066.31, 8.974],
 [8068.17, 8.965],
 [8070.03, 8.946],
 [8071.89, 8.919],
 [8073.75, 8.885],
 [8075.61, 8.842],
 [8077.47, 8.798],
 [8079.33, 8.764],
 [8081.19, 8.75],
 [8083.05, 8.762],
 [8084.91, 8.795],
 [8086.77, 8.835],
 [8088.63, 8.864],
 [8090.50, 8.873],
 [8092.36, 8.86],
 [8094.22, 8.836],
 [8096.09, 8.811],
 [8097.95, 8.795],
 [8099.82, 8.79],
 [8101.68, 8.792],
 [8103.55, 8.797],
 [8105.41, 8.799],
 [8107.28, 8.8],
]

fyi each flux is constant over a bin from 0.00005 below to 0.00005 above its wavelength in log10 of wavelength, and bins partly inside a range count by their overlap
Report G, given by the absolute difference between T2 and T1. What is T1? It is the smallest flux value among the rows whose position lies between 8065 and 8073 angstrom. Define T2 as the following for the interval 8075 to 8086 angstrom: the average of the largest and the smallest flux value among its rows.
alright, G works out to 0.123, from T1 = 8.919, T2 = 8.80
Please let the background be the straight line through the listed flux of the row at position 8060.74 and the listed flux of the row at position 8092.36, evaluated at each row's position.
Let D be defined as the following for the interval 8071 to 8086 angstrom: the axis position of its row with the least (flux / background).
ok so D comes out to 8081.19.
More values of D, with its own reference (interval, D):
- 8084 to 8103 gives 8084.91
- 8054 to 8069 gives 8055.18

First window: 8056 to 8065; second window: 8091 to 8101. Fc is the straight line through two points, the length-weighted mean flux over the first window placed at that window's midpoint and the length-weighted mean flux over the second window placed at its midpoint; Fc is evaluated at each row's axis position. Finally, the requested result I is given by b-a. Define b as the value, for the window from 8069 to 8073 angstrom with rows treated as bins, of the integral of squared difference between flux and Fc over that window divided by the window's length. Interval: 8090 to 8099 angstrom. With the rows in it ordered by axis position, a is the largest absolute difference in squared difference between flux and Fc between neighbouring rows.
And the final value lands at 0.0034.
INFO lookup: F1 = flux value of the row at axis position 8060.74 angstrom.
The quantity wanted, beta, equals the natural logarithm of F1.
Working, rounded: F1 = 8.896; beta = 2.19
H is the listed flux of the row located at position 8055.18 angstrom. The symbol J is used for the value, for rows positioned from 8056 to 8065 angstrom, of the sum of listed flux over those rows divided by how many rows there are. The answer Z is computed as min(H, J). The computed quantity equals 8.80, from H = 8.797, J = 8.89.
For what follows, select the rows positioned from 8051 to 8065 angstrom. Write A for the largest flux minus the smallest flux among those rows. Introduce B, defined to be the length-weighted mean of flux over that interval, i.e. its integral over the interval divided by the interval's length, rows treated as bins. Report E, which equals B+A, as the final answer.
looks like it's 9.031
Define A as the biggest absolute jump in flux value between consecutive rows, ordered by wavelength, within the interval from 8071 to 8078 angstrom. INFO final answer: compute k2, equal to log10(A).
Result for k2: -1.4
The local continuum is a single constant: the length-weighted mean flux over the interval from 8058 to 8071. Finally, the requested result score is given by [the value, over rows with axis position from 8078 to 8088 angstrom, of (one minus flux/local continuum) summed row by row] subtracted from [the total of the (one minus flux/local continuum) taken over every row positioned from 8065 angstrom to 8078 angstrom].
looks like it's -0.062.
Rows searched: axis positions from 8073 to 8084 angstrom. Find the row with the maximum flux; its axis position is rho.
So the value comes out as 8073.75 angstrom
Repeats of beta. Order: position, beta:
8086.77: 2.18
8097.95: 2.17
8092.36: 2.18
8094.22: 2.18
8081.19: 2.17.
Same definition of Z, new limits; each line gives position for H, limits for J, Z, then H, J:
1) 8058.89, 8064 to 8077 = 8.85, 8.848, 8.93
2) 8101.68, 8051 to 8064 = 8.79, 8.792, 8.85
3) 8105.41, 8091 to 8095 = 8.80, 8.799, 8.85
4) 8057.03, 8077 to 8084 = 8.77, 8.809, 8.77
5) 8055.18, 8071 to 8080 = 8.80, 8.797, 8.84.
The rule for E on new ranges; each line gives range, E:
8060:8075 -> 9.019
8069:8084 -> 9.028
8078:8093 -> 8.936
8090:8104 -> 8.902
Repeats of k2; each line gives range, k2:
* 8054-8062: -1.3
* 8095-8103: -1.8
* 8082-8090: -1.4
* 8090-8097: -1.6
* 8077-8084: -1.5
